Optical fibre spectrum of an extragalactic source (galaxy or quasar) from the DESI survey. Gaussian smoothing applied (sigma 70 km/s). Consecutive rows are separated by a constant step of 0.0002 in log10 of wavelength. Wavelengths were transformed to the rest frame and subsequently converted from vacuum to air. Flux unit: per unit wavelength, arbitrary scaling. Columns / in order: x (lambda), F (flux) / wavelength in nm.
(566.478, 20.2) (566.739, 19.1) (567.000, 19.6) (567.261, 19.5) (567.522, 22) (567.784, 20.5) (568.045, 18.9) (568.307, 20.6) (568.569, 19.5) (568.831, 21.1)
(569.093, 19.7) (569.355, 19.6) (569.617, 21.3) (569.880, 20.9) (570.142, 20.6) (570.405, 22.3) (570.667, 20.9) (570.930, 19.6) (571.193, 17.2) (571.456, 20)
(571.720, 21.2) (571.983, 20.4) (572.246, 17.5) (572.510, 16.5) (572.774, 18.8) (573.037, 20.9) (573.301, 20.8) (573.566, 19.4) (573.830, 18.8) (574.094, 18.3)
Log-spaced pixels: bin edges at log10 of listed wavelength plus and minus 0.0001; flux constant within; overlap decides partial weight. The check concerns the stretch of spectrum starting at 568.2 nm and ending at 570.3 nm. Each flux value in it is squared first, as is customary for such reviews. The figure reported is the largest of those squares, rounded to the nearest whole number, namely 454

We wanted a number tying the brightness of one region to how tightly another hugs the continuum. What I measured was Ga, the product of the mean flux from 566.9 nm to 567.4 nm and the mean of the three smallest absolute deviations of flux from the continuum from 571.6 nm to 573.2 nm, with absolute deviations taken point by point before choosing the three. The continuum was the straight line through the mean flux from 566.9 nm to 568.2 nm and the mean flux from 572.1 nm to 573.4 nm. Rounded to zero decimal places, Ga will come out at 19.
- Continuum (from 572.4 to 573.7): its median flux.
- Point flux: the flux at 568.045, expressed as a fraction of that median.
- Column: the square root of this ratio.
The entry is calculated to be 0.99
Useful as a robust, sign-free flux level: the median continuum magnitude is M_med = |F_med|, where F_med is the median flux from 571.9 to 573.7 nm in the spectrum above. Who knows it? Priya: 19.4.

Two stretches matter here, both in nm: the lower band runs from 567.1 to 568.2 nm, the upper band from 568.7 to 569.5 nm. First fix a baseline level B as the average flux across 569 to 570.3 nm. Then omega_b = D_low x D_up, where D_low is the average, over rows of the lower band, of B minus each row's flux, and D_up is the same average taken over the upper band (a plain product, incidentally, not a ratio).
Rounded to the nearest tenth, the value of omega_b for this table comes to 0.1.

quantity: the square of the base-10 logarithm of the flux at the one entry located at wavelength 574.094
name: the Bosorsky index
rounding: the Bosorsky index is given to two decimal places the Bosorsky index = 1.59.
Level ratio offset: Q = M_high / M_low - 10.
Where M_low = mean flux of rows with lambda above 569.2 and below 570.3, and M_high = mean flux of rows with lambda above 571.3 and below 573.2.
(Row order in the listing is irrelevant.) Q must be -9.06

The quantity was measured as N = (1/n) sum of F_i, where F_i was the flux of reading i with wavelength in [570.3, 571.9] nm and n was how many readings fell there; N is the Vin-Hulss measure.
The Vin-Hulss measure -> 20.2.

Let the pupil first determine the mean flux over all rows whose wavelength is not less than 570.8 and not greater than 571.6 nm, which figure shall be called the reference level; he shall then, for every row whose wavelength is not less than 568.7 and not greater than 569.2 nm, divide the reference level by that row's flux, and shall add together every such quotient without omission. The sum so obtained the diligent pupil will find 1.9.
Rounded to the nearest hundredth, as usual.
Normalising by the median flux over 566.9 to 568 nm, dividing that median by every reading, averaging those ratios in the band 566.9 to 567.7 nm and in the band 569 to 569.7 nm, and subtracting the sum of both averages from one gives -0.98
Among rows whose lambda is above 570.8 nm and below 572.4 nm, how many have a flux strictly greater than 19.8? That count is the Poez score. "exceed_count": 3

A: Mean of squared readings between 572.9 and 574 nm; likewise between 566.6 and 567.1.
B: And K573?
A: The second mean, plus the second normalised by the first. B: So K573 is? 375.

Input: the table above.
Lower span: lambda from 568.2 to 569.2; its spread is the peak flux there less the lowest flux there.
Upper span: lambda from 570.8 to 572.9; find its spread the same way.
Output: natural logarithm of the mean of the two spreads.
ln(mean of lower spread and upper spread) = 1.15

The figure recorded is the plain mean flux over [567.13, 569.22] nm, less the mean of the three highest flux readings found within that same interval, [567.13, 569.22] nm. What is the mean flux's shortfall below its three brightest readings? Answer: -1.0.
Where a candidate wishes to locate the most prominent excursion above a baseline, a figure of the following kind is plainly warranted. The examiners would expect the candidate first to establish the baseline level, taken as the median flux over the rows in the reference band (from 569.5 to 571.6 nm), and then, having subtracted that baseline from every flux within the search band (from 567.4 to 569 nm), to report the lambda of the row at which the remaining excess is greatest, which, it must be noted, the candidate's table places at 567.522 nm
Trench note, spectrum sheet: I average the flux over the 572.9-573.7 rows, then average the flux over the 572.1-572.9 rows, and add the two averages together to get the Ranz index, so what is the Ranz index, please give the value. 38.0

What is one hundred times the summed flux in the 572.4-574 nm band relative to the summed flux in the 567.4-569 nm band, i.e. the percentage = 94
